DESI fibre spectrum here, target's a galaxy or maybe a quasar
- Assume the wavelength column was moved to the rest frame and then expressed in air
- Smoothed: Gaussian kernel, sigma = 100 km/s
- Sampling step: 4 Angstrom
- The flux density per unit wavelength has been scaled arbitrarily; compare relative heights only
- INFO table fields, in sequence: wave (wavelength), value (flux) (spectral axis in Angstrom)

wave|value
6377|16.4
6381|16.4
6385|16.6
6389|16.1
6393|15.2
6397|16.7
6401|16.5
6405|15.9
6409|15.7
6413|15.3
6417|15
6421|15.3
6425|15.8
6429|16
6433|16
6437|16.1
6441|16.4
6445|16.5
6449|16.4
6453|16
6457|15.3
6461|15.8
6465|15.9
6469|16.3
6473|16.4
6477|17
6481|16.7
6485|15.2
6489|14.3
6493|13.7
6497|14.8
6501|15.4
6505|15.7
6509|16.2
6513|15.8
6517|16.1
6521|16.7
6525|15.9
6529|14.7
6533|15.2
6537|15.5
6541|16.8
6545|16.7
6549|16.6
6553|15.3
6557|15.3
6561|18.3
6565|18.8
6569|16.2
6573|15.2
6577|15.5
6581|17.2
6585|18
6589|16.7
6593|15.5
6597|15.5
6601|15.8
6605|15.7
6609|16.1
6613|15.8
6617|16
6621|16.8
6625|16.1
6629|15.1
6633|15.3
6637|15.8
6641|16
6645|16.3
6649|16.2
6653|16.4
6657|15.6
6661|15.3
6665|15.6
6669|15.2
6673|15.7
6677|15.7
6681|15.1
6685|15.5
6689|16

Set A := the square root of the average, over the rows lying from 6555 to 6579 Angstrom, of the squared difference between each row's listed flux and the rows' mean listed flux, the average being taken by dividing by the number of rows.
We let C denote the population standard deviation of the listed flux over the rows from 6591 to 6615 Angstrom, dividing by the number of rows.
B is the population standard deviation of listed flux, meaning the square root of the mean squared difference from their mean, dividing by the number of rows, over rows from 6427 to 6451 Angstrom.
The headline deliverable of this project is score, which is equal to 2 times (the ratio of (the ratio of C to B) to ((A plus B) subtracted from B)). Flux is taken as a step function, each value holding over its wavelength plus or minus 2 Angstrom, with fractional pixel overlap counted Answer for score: -1.4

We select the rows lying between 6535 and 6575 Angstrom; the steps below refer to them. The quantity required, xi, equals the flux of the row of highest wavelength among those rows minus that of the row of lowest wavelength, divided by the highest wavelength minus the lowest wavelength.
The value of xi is -0.008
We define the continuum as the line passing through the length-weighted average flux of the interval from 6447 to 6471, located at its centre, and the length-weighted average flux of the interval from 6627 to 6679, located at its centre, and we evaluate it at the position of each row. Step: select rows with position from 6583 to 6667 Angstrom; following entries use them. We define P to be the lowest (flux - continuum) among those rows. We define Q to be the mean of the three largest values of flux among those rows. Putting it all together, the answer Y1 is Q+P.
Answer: 16.5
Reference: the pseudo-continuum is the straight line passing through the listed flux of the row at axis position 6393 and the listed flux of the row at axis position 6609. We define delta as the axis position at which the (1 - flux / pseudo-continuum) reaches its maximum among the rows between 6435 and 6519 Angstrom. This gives 6493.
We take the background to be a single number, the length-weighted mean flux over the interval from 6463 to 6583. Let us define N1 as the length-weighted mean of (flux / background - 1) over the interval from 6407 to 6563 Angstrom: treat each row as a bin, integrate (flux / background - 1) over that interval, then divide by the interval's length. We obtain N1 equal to -0.008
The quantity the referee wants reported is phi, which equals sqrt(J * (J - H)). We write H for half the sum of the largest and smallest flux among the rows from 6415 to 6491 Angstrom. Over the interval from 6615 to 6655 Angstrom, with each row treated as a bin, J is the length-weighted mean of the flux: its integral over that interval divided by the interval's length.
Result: 2.4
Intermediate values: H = 15.65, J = 16.0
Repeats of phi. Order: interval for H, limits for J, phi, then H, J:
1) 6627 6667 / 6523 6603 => 2.8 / 15.75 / 16.2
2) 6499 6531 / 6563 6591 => 4.3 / 15.70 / 16.8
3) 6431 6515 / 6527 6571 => 4.0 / 15.35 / 16.3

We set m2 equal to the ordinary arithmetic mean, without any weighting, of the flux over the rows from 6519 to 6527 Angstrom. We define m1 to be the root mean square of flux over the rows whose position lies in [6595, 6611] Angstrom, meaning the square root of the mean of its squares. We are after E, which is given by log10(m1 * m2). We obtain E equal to 2.41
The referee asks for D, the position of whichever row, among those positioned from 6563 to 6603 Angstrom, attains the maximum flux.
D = 6565 Angstrom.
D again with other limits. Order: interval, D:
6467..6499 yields 6477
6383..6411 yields 6397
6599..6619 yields 6609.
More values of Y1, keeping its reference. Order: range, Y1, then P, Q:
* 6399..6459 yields 15.5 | -1.0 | 16.5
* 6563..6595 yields 17.4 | -0.6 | 18.0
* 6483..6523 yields 14.1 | -2.2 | 16.3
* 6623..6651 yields 15.6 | -0.6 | 16.2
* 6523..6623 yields 17.2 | -1.2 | 18.4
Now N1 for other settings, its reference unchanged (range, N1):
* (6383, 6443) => -0.005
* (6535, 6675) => 0.008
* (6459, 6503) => -0.024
